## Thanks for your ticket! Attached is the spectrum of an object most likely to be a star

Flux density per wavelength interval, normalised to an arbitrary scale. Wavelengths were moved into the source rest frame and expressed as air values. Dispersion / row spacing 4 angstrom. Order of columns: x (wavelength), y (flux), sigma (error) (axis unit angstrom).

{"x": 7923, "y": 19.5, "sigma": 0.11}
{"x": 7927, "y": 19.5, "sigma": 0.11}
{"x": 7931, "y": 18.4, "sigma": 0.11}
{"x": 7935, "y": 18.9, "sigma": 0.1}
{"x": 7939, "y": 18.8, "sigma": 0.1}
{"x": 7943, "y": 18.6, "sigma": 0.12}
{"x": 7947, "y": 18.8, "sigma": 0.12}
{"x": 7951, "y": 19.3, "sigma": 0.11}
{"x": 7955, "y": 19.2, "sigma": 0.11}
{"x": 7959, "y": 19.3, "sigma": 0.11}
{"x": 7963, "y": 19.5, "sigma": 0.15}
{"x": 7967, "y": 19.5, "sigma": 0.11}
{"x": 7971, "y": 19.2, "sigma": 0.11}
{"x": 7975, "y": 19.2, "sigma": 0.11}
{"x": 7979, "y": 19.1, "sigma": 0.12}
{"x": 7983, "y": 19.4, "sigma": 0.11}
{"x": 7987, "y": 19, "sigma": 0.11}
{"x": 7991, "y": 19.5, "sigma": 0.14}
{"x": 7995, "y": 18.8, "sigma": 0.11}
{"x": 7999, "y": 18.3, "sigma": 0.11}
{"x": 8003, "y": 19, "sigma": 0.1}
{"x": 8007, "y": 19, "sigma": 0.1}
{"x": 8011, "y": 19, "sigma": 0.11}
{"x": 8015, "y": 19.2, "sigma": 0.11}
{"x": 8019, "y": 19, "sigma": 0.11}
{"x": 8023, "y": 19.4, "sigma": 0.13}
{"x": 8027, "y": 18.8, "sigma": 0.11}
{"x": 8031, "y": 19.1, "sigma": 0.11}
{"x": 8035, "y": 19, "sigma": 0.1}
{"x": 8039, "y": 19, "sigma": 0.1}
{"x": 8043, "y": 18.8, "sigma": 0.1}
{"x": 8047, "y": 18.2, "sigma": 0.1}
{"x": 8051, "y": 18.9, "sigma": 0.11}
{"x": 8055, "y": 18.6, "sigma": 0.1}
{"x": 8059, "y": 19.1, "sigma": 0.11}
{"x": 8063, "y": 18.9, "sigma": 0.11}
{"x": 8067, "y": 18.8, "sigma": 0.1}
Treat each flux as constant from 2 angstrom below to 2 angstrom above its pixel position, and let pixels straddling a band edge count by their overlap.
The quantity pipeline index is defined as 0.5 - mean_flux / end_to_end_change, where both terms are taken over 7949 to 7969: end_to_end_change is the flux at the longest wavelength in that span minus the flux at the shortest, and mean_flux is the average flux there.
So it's -96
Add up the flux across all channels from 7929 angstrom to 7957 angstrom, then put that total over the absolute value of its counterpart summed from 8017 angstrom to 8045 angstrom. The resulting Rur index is 0.99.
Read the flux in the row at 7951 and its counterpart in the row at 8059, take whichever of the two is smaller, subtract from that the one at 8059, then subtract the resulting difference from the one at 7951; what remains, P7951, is 19.3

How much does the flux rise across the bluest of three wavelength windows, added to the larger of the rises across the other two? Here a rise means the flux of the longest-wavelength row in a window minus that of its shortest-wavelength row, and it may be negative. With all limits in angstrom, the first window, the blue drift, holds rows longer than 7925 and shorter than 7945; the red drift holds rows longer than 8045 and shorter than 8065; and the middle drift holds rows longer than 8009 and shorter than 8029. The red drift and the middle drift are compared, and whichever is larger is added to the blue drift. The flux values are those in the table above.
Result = -0.2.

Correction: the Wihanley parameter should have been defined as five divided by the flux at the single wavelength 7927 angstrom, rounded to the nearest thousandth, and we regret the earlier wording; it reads 0.256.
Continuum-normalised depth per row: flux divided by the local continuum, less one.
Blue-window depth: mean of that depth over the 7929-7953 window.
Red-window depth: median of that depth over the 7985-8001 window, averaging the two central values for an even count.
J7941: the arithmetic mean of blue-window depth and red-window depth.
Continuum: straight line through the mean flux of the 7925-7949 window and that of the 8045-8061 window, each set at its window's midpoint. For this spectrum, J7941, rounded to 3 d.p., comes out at 0.003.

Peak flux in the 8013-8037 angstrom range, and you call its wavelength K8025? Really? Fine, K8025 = 8023 angstrom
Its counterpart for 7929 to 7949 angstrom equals 7935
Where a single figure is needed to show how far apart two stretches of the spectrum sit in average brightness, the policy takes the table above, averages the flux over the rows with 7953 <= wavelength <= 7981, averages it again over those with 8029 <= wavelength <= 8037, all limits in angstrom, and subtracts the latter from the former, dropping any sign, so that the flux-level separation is 0.24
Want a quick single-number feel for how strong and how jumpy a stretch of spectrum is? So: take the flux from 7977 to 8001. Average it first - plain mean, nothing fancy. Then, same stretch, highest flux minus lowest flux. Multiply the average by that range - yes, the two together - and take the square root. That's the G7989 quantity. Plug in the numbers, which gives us 4.8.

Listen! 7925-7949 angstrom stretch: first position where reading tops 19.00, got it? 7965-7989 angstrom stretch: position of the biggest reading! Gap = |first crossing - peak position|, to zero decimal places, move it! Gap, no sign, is 40 angstrom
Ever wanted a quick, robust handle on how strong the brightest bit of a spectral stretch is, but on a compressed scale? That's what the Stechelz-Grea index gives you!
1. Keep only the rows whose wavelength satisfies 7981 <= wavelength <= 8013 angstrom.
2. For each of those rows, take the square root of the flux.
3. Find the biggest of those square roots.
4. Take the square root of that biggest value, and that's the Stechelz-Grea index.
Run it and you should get 2.101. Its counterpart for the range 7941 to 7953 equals 2.096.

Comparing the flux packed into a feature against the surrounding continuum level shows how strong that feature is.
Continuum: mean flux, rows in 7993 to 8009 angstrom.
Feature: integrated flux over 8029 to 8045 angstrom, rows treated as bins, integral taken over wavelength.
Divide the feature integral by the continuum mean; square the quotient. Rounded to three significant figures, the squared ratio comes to 261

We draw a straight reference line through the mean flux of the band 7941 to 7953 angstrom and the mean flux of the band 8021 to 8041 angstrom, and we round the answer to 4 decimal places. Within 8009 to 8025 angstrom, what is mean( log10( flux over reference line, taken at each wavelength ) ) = 0.0026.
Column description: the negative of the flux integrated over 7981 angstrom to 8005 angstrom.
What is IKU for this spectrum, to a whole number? -456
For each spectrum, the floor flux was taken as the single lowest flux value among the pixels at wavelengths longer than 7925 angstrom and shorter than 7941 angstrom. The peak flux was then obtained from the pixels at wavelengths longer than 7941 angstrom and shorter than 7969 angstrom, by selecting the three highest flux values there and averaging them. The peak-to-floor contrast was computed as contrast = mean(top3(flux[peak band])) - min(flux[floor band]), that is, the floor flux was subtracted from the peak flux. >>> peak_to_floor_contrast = 1.0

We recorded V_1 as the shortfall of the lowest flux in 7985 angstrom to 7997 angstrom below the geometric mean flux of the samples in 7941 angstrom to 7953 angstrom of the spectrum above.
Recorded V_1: 0.10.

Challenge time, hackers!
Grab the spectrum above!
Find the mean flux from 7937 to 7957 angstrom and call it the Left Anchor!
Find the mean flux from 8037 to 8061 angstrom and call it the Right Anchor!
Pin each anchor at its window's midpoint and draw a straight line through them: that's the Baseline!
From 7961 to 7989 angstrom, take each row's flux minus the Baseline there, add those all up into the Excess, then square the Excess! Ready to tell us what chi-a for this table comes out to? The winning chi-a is 7.0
